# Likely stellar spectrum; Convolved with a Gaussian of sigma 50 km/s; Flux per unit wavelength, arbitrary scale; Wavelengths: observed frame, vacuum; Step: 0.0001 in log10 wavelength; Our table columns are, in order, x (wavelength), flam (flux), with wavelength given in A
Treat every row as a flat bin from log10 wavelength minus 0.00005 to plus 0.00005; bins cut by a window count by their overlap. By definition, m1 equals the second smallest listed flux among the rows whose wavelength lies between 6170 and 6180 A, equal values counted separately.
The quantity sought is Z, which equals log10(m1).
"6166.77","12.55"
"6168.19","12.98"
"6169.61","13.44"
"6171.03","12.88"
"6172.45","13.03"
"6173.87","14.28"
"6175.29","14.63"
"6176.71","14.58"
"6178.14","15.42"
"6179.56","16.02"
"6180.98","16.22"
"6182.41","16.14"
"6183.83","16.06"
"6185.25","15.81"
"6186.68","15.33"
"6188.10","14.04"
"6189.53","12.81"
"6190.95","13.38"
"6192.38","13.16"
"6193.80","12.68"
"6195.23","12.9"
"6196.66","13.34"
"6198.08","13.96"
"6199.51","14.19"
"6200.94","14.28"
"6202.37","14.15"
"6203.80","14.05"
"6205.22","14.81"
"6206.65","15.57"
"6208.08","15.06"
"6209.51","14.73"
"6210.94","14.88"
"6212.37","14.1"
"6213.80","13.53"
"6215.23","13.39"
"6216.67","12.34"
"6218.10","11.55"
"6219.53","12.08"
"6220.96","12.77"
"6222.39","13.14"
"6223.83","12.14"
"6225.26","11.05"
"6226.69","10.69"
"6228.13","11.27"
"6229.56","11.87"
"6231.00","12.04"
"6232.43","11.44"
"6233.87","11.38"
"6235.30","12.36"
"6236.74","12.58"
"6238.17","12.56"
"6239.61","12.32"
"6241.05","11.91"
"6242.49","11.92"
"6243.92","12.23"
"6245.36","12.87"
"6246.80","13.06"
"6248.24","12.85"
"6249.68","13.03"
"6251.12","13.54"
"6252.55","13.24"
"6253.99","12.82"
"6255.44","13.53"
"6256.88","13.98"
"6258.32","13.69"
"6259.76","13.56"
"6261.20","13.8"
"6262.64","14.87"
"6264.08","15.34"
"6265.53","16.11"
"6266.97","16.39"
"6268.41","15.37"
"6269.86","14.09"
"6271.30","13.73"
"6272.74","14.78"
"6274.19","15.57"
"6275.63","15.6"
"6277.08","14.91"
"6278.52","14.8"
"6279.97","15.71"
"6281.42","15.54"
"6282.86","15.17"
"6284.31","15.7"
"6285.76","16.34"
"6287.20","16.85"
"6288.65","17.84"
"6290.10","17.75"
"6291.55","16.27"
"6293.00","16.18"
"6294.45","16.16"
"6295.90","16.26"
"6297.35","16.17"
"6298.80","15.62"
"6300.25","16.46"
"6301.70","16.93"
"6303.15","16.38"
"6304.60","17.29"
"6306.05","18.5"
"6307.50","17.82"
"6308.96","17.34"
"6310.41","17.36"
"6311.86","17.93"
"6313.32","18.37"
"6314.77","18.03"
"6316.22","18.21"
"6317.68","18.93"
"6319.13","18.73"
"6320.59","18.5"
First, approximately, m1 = 13.03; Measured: 1.11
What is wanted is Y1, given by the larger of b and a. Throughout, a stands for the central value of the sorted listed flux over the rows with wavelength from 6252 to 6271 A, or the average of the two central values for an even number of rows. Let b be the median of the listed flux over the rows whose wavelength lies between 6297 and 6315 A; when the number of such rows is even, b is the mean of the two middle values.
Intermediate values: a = 14.0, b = 17.3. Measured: 17.3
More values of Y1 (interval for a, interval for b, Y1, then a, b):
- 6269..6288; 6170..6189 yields 15.5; 15.5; 15.3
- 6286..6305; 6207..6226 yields 16.4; 16.4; 13.1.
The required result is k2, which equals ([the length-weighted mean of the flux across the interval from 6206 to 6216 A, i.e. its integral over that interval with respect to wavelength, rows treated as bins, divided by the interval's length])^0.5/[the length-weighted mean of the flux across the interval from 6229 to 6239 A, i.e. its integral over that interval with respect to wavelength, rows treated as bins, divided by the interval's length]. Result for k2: 0.32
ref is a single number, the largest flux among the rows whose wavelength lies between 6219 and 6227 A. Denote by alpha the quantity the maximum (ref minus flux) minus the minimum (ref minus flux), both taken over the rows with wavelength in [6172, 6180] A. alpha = 2.99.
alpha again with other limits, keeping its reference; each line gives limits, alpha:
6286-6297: 1.68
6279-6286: 1.17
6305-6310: 1.16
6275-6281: 0.91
